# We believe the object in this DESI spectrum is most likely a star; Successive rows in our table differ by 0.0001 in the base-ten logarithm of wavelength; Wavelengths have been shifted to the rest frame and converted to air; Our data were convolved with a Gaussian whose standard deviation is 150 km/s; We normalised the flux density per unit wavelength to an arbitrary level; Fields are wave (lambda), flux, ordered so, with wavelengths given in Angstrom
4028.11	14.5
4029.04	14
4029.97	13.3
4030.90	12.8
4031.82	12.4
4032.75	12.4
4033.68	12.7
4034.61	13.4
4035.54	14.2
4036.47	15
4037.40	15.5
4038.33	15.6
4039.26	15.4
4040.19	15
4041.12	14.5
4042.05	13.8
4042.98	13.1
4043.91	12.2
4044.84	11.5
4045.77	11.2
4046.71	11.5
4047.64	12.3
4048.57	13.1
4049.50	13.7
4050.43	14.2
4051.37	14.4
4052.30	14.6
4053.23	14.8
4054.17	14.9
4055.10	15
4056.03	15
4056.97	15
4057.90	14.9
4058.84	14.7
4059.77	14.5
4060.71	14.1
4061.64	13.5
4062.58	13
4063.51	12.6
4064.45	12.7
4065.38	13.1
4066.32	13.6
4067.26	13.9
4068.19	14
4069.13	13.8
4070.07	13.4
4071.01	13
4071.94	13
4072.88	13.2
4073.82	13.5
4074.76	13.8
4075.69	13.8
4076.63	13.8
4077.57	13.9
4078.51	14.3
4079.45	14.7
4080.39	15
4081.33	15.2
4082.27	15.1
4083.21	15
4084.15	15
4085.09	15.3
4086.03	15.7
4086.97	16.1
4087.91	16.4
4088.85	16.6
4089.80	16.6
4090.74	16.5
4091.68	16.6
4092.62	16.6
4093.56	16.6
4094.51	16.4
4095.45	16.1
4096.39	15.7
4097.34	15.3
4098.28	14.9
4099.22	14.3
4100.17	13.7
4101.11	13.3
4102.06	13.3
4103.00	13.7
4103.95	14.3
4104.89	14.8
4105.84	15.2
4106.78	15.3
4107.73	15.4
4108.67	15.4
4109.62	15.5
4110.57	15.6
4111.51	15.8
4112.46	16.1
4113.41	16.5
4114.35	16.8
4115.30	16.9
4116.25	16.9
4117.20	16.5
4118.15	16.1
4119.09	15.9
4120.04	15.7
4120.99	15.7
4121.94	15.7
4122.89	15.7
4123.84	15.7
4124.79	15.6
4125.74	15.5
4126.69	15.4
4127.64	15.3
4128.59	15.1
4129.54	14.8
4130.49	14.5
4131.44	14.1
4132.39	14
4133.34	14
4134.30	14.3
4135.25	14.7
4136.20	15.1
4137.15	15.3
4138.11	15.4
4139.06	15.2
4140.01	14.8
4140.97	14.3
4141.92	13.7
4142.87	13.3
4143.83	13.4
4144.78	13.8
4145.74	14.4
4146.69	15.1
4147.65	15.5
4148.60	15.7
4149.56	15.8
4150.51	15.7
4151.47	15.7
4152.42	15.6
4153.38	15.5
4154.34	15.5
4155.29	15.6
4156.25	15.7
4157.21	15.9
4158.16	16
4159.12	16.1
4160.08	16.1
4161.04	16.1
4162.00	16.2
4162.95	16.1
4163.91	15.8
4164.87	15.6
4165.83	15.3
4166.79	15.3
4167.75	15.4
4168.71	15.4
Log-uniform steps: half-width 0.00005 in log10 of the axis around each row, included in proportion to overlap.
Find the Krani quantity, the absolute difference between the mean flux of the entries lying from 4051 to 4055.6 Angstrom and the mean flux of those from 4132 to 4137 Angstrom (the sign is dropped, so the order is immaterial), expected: 0.3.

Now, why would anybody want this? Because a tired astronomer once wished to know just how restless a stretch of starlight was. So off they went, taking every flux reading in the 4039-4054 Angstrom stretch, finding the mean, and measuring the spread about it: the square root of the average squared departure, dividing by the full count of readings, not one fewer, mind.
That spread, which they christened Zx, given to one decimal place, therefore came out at 1.3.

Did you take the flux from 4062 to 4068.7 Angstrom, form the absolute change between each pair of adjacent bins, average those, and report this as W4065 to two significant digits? 0.30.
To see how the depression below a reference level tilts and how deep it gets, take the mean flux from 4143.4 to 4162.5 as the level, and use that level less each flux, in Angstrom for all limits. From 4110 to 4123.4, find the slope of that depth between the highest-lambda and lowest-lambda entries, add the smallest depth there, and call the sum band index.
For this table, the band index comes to -1.4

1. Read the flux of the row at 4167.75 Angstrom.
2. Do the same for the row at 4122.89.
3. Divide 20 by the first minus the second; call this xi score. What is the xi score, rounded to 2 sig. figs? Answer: -67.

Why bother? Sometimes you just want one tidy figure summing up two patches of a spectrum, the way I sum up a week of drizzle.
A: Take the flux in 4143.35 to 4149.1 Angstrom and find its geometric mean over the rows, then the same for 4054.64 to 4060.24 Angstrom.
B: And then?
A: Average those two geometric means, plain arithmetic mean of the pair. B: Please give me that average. 14.74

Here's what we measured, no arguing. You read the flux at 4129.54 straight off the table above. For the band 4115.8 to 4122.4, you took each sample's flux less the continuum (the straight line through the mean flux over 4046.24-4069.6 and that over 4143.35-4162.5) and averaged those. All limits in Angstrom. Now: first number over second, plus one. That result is 14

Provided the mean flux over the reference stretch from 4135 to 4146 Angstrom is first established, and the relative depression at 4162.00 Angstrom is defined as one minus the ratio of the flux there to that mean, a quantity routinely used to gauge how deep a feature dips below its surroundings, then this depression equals -0.12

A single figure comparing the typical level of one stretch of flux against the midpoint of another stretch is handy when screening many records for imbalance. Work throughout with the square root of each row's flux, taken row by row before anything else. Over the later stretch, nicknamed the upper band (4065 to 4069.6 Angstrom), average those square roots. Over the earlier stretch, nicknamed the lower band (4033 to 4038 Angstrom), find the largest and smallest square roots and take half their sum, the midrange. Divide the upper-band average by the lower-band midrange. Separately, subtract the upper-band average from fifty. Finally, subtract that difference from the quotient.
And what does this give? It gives -45.3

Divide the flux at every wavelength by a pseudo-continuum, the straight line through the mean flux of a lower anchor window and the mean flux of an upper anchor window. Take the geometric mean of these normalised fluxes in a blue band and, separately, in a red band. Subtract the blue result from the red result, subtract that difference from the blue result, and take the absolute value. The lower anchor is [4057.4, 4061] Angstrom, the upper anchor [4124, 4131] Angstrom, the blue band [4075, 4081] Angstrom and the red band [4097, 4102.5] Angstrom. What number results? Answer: 0.99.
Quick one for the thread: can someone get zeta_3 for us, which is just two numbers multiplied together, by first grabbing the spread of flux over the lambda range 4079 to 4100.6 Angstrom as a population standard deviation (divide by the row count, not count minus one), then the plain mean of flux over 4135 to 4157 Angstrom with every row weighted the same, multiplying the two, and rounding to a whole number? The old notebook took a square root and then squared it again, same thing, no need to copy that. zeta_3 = 12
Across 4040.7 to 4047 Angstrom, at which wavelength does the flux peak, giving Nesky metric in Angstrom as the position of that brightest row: 4041.12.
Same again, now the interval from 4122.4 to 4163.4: 4162.00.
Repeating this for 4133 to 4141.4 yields 4138.11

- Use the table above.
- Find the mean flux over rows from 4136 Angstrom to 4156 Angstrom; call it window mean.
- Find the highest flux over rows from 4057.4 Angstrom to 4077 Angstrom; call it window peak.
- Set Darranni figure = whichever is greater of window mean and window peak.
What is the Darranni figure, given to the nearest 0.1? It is 15.0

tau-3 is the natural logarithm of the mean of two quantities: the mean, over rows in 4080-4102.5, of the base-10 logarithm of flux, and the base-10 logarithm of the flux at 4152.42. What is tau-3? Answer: 0.175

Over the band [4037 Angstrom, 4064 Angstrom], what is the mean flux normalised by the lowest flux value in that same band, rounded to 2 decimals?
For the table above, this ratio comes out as 1.24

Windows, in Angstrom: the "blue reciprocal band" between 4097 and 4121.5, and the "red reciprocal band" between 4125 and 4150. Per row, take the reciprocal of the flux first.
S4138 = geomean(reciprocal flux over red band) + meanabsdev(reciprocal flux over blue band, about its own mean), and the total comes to 0.072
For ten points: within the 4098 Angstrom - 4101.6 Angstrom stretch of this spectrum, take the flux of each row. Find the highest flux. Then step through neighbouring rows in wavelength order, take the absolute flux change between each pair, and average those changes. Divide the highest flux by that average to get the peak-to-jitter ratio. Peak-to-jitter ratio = 28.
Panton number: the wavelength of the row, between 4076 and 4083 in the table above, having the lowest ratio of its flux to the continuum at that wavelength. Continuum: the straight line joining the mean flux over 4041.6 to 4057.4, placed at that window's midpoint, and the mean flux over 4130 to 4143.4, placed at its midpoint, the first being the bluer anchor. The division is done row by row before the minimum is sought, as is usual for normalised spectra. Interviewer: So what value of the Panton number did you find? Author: 4076.63 Angstrom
